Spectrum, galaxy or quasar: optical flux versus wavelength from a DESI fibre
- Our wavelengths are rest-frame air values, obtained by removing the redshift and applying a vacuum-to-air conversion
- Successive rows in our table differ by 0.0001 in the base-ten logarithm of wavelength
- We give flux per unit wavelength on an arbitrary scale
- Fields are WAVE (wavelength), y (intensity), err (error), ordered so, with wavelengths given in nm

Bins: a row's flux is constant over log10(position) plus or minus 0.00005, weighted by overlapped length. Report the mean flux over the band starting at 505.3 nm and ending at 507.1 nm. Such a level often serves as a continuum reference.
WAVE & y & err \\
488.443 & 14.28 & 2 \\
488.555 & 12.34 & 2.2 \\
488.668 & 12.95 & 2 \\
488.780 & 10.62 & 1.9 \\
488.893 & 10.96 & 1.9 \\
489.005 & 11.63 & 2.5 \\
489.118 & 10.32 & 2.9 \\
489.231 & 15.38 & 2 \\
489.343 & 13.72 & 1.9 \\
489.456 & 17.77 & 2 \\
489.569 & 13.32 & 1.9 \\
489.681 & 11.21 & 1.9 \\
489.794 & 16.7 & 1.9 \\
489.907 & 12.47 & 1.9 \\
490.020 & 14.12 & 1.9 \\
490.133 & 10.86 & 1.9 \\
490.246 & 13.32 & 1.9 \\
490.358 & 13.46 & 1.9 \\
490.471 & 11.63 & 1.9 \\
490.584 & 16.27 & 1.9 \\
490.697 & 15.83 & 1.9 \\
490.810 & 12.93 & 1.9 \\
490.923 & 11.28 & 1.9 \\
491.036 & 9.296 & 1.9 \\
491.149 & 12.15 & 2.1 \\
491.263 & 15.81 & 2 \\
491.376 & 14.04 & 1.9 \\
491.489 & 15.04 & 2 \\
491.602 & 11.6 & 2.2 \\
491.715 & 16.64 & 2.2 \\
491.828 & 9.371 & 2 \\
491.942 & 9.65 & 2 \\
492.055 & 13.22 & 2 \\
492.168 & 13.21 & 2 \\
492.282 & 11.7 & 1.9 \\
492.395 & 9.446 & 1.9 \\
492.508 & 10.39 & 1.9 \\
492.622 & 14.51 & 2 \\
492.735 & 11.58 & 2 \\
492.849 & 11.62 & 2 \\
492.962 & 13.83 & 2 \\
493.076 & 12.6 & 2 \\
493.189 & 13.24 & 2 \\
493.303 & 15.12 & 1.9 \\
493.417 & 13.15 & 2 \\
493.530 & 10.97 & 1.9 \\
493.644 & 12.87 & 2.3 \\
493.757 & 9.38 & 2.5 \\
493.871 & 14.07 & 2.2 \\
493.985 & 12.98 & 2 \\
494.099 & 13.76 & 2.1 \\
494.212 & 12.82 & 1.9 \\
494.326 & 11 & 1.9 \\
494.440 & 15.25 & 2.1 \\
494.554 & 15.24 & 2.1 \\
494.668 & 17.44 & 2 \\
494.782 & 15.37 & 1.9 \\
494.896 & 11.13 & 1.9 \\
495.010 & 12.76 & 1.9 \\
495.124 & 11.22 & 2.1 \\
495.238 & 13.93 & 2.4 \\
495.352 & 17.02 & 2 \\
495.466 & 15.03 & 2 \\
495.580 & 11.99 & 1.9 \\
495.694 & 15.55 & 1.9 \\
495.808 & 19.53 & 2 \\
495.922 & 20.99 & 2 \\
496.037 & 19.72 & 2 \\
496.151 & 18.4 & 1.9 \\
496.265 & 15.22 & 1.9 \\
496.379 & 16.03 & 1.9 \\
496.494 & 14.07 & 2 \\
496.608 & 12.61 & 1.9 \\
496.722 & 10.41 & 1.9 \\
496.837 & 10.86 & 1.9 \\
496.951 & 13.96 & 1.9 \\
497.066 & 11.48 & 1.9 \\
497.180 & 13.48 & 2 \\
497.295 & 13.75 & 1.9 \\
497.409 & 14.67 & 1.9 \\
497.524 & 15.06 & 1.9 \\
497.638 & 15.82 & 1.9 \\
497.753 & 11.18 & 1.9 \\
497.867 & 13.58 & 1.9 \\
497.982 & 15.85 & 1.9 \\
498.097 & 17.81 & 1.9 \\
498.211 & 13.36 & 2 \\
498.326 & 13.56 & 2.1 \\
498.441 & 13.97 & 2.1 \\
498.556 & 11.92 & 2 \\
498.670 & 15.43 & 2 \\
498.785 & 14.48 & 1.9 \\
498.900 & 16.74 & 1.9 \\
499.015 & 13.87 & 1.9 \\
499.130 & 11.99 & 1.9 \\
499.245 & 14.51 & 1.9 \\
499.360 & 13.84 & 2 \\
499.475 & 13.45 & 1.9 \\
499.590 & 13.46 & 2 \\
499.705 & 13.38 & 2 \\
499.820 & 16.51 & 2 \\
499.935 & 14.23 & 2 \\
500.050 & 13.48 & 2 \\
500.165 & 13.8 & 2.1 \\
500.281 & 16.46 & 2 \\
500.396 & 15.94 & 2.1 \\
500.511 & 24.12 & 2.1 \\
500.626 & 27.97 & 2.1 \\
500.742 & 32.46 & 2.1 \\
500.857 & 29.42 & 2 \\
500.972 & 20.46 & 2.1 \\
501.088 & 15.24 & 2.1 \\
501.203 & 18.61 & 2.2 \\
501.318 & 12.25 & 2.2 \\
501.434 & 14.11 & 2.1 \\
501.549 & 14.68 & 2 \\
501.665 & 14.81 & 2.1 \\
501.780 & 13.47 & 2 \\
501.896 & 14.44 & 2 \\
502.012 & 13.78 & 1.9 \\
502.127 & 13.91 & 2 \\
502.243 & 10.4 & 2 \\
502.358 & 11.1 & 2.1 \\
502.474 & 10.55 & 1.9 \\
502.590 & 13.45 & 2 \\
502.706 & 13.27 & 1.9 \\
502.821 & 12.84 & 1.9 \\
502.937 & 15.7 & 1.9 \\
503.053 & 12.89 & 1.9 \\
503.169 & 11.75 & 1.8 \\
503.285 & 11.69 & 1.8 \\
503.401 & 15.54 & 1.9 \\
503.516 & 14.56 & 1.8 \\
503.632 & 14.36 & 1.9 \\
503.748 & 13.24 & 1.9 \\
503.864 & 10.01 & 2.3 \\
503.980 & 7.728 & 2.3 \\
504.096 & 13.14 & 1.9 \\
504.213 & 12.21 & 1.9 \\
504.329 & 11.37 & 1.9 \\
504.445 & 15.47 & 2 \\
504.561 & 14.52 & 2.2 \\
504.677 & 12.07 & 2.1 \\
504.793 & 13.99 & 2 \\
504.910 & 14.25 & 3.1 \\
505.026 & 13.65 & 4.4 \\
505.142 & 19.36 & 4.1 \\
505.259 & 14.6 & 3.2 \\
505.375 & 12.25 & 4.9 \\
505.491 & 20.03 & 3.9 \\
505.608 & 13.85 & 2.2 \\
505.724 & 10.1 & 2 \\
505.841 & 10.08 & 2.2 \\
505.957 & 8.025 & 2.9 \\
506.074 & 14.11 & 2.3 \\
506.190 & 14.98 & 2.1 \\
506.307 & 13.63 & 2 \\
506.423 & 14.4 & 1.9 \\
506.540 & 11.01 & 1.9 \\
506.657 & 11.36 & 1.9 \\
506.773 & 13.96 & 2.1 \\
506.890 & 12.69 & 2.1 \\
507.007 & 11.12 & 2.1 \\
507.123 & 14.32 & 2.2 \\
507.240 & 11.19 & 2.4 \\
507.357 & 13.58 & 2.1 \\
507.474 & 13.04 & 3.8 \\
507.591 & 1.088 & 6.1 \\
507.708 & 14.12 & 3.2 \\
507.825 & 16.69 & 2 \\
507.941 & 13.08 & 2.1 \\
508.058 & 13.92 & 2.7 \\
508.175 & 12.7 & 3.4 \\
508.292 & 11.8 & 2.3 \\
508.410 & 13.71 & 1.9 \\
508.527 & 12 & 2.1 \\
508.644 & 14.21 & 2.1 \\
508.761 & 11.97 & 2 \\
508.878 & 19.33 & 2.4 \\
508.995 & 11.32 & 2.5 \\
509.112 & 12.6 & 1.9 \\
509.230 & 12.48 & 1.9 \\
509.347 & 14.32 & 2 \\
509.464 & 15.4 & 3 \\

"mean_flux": 12.8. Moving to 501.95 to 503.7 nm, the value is 13.1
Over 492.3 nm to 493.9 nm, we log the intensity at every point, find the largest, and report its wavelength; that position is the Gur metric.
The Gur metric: 493.303 nm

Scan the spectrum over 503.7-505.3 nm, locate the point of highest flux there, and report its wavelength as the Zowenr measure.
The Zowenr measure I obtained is 505.142 nm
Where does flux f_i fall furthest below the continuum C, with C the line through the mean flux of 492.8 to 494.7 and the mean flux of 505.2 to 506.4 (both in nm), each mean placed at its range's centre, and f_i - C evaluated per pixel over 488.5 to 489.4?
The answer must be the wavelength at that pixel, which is 489.118 nm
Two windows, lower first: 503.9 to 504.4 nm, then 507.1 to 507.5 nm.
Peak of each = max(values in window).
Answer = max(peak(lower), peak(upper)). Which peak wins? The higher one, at 14.3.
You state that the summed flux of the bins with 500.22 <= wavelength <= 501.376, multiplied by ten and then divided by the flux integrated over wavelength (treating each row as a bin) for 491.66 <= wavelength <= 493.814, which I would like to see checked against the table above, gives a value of 81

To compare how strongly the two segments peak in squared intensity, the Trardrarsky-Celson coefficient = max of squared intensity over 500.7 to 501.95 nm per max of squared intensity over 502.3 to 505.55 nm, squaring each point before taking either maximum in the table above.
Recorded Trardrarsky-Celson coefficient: 2.6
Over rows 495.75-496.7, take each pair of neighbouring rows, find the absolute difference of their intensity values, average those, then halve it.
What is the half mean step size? 0.82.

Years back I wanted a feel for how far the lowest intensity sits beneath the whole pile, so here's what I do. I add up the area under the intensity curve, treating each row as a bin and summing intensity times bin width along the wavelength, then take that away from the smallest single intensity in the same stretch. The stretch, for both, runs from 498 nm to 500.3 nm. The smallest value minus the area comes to -21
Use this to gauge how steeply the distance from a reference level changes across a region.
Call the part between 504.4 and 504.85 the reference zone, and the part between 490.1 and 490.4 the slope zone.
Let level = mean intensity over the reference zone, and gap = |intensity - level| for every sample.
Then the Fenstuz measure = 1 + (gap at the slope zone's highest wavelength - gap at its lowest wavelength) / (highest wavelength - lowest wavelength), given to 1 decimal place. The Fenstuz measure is -10.6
